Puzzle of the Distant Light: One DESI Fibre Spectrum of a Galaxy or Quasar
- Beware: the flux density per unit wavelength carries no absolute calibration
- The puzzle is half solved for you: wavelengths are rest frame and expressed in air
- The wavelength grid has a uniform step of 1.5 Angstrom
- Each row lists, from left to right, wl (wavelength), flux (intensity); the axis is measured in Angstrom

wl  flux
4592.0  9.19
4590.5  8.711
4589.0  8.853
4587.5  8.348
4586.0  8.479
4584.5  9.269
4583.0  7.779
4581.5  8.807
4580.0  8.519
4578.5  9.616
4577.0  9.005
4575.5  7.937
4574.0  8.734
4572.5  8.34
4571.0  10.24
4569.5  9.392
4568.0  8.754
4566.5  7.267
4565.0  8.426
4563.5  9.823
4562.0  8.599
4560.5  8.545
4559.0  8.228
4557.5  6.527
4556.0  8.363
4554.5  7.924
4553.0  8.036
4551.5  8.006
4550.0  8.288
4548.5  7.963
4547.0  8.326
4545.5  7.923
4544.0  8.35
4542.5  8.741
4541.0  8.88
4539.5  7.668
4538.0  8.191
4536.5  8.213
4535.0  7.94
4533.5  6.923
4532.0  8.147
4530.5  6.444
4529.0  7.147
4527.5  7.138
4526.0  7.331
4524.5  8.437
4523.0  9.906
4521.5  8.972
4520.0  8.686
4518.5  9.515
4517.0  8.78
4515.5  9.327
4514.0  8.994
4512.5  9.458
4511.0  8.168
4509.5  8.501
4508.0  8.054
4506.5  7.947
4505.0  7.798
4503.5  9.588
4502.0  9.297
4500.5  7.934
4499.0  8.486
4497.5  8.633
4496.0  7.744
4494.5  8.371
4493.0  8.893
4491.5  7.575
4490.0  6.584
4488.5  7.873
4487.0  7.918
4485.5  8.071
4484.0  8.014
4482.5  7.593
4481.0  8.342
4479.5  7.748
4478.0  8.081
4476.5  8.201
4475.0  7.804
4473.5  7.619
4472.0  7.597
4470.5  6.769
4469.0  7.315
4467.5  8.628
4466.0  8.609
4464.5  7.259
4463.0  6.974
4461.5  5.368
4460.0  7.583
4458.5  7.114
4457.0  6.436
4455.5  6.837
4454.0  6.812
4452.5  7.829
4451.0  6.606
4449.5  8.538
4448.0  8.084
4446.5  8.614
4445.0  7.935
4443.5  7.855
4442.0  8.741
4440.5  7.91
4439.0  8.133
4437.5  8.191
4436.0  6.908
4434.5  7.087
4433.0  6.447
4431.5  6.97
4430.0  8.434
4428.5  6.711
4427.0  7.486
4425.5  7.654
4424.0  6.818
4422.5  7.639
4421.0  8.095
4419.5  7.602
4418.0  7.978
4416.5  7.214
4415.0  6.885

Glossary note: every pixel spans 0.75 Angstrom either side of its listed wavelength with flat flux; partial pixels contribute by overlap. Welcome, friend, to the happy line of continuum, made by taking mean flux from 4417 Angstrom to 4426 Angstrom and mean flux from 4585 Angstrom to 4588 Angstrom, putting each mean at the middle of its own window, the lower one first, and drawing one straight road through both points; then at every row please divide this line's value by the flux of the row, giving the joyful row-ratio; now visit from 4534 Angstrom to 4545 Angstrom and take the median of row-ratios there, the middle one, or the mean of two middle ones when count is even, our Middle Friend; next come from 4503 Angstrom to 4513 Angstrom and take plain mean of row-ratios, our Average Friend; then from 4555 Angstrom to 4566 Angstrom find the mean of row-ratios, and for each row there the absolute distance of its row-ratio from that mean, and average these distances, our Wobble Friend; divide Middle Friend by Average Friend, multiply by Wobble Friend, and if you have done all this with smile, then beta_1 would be 0.080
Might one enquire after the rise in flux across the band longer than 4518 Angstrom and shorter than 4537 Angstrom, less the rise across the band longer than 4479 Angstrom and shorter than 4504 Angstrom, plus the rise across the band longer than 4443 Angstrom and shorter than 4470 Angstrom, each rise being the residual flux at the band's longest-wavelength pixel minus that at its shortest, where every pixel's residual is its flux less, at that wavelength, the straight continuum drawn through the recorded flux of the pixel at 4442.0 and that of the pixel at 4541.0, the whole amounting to -4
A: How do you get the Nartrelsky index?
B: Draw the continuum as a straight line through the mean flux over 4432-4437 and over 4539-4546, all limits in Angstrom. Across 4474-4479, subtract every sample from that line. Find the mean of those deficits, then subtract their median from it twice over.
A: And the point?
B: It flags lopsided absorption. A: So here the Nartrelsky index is 0.7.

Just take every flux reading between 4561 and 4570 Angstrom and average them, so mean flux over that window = 8.7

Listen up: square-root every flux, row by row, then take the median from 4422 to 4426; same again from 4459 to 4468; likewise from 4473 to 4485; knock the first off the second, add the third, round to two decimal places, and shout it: 2.77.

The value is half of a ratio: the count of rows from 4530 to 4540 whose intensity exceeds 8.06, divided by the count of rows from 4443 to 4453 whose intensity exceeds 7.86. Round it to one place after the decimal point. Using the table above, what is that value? 0.4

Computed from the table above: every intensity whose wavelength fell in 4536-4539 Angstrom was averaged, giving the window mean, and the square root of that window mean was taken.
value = 2.86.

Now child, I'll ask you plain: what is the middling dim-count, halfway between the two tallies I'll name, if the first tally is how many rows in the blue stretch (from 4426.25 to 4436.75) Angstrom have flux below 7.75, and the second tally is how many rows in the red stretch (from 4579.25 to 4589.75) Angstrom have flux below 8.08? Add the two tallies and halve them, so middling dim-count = 3.5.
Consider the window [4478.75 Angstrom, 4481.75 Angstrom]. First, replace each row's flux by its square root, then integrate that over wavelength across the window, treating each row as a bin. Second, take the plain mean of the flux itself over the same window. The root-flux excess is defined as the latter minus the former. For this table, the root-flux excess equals -0.5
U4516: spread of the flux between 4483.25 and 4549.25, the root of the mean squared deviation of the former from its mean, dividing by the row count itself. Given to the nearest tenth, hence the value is 0.8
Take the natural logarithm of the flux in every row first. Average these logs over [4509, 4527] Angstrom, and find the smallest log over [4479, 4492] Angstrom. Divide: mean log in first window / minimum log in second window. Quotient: 1.15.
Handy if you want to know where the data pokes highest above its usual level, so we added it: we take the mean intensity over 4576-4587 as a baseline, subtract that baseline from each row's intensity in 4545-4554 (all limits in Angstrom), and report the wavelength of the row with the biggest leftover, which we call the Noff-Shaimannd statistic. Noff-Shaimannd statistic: 4547.0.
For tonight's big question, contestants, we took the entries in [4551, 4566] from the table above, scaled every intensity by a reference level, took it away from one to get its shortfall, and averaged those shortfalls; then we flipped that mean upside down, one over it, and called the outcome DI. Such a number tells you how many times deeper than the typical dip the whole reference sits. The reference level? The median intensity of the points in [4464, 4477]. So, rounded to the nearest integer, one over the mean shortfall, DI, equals -12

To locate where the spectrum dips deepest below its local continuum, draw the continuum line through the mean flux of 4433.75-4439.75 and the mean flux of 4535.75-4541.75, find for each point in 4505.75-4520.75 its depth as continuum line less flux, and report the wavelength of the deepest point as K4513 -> 4506.5 Angstrom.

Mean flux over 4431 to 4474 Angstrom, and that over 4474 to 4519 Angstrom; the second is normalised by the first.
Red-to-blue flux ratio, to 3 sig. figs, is 1.11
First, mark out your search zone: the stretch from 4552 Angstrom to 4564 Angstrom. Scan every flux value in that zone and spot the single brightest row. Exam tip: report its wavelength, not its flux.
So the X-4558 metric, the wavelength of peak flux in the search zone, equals 4563.5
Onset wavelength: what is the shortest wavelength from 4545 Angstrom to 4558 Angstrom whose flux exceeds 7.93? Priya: 4547.0 Angstrom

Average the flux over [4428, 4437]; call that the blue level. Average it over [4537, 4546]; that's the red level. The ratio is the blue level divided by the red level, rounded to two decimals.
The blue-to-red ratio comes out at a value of 0.86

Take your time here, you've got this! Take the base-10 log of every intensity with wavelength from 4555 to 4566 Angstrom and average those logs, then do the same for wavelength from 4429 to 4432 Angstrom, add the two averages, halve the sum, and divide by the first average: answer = 0.981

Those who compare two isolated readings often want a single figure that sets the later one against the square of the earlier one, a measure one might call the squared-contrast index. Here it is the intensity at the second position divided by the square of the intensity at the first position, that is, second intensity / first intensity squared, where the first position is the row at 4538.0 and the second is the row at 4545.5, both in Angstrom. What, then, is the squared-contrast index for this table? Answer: 0.118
